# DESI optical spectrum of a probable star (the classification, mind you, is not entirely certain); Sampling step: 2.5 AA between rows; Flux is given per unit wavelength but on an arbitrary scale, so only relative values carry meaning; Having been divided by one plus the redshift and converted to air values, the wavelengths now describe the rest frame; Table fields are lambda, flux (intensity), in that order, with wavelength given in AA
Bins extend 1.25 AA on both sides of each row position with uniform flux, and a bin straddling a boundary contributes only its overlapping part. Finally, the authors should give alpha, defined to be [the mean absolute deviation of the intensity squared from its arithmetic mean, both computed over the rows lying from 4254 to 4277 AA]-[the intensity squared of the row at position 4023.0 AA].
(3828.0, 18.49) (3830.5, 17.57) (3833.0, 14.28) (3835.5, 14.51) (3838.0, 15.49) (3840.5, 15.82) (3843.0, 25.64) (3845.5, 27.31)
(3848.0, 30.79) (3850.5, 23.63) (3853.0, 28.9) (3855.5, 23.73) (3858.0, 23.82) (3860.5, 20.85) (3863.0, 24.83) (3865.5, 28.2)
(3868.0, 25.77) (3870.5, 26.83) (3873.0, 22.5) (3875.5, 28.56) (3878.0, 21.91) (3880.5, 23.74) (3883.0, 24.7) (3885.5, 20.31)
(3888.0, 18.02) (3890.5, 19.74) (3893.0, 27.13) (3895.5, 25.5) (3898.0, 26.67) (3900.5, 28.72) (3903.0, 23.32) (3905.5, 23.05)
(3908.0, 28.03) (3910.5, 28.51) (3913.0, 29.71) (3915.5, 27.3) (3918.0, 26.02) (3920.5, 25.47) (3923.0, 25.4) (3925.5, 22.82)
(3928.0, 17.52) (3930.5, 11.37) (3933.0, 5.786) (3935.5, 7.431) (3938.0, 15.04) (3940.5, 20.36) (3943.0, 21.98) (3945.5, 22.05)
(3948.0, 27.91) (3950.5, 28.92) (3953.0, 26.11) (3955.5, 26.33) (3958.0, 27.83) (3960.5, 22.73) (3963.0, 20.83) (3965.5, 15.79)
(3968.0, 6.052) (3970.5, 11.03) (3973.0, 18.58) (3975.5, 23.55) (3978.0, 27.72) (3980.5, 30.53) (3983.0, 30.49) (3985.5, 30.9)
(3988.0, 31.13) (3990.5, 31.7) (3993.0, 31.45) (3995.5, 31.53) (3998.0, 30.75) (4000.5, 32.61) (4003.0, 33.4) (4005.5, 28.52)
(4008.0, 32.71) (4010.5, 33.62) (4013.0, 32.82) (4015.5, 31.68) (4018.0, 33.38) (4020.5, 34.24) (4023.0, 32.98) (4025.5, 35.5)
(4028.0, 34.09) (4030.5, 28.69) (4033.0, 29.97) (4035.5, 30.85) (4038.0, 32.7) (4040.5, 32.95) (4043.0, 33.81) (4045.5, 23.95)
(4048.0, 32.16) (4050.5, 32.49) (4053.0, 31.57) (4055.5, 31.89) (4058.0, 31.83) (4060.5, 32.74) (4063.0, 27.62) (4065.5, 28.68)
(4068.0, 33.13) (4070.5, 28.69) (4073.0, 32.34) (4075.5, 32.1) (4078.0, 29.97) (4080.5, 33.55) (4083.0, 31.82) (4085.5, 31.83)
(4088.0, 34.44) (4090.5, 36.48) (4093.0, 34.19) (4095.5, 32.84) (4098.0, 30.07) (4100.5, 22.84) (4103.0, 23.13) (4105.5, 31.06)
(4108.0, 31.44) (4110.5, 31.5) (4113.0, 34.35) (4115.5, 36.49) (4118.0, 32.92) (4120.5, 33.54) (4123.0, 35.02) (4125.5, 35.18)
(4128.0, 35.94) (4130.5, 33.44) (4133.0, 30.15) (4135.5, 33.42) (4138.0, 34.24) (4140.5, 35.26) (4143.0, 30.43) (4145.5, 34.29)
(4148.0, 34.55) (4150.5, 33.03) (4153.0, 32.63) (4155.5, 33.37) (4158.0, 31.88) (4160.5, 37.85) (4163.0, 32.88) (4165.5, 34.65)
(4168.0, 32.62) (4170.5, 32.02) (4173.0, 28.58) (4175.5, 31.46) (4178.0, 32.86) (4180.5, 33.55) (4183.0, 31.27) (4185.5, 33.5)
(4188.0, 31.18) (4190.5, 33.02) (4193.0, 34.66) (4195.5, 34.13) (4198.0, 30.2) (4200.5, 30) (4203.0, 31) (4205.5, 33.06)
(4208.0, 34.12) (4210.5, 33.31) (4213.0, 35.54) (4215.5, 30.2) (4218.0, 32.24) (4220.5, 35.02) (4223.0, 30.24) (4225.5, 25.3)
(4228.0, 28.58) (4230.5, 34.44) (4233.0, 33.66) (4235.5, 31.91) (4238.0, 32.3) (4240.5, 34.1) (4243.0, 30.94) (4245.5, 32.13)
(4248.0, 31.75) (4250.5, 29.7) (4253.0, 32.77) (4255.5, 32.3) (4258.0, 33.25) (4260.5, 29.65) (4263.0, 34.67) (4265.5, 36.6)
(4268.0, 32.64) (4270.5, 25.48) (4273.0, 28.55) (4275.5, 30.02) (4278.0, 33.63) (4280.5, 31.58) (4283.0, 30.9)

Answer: -920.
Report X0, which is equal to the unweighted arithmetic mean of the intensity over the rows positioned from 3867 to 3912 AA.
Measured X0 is 25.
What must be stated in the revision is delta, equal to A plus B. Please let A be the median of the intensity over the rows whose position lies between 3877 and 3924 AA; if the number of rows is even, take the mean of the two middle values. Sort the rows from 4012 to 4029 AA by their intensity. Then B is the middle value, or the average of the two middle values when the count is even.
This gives 59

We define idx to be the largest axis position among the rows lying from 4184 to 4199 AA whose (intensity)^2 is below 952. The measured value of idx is 4198.0 AA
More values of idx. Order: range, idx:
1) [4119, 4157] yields 4143.0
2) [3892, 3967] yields 3965.5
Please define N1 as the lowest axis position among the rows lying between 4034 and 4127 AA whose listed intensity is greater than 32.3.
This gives 4038.0 AA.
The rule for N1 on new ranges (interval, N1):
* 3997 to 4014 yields 4000.5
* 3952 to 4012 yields 4000.5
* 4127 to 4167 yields 4128.0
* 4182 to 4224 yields 4185.5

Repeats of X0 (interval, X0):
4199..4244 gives 32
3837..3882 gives 24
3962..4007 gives 26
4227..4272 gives 32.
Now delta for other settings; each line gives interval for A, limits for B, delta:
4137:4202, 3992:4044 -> 66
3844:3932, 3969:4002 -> 56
